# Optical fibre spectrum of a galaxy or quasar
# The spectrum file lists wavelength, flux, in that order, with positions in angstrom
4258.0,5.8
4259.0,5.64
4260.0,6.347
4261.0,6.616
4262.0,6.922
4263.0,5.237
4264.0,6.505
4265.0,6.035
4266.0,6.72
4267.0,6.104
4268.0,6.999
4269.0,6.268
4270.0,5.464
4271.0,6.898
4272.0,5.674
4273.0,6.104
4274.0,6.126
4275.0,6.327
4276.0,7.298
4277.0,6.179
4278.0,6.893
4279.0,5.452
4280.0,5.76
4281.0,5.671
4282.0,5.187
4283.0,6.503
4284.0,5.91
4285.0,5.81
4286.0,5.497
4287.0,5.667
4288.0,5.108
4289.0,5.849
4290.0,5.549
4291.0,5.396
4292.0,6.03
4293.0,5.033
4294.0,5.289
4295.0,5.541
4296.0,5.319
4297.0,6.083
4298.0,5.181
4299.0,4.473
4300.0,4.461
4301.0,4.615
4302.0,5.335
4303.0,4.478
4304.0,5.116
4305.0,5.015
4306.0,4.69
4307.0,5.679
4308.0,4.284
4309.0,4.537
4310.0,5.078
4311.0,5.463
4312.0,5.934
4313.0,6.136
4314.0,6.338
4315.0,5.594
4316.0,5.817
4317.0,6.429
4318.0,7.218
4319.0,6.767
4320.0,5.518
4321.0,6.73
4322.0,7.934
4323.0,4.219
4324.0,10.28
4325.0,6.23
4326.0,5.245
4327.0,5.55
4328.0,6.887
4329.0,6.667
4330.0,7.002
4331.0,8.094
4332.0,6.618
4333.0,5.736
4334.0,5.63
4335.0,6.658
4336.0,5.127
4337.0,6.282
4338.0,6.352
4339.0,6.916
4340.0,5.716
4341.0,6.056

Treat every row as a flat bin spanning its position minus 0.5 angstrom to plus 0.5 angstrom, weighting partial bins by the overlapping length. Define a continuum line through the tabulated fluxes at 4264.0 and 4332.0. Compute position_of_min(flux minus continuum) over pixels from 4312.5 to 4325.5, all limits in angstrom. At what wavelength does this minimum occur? 4323.0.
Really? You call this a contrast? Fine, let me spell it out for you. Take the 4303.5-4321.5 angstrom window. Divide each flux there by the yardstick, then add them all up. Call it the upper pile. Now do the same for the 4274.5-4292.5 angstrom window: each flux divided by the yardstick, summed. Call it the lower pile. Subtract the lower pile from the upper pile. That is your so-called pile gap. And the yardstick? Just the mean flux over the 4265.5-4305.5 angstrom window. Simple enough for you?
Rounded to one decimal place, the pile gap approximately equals -0.7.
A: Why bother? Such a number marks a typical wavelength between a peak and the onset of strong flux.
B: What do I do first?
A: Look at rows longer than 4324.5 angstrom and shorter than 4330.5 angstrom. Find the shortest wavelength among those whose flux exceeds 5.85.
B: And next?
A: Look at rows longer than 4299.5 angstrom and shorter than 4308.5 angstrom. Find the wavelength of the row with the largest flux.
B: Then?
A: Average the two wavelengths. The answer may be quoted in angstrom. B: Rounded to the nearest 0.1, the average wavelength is 4316.0 angstrom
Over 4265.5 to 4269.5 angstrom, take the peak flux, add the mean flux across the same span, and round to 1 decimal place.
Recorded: 13.5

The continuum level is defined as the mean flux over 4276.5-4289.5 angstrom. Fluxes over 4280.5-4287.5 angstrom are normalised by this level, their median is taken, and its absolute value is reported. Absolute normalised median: 0.98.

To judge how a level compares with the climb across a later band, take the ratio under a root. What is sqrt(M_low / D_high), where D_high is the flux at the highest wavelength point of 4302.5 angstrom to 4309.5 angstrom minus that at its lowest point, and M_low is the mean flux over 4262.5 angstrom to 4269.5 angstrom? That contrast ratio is 10.3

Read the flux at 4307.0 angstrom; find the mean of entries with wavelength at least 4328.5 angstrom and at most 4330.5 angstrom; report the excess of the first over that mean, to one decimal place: -1.2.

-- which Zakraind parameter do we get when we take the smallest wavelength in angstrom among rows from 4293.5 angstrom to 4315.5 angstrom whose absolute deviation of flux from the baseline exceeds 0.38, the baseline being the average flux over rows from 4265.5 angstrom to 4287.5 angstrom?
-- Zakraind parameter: 4294.0 angstrom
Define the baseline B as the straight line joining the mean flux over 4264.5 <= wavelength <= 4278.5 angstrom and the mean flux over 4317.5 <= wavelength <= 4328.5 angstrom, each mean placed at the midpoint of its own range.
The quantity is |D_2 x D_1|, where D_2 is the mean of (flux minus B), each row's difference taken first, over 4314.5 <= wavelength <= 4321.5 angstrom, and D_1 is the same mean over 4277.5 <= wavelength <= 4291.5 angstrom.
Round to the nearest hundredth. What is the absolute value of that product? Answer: 0.19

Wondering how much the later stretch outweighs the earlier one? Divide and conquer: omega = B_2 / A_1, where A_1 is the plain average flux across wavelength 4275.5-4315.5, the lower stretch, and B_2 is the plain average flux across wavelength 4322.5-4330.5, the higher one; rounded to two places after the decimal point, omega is 1.19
